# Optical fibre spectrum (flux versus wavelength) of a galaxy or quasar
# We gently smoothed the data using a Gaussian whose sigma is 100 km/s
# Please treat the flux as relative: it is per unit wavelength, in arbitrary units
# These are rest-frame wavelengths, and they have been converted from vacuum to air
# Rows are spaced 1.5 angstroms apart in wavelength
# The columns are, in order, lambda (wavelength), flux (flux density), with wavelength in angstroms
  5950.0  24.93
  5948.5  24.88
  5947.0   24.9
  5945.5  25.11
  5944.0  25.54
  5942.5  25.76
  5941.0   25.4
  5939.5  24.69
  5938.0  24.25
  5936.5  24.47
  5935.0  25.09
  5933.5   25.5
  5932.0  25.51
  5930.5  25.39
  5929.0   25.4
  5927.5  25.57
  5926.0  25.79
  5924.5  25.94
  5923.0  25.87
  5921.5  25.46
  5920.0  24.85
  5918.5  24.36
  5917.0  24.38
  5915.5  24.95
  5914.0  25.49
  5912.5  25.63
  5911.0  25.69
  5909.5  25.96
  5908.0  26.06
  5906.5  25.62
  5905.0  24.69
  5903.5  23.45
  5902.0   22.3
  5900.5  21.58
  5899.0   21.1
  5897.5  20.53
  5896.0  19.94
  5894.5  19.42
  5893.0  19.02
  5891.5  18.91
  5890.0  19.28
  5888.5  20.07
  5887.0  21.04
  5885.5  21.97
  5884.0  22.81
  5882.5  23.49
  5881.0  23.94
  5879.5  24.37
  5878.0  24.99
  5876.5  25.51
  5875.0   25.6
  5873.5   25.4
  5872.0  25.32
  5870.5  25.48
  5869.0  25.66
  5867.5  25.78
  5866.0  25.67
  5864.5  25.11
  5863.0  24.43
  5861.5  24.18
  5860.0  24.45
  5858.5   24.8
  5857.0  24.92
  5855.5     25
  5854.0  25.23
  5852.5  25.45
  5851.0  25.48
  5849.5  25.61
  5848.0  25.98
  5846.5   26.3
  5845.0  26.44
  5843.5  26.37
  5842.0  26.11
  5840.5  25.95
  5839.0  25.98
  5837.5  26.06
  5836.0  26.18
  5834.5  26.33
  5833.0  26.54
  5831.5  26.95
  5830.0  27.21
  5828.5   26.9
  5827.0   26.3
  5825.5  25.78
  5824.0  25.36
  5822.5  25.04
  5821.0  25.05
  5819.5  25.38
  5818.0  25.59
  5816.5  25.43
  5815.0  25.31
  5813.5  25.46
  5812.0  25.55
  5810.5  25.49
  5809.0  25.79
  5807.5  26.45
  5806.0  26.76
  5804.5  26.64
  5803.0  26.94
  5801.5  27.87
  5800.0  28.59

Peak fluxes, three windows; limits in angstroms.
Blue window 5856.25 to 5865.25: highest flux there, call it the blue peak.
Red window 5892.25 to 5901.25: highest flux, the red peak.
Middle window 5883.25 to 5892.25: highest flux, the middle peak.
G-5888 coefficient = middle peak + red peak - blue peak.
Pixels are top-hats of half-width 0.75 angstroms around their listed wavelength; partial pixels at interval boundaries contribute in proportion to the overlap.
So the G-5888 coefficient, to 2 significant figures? 19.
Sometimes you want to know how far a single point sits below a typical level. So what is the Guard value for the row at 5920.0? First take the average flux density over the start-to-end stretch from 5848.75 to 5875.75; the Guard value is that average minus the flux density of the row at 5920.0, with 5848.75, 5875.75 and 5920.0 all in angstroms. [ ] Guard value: 0.3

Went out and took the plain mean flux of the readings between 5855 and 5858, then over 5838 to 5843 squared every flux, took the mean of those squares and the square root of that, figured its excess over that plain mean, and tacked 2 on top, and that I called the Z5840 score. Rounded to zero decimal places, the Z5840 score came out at 3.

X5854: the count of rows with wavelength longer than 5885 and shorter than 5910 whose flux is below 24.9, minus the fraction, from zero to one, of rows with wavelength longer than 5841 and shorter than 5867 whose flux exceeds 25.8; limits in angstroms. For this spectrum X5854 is 14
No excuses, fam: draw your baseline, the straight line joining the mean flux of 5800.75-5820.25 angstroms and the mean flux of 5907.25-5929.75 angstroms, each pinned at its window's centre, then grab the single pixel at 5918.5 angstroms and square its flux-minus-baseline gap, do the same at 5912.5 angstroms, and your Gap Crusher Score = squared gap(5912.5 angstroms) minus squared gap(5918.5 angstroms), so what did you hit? -1.1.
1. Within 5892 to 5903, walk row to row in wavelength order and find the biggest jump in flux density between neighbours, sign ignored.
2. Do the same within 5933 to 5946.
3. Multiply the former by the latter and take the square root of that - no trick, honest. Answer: 0.71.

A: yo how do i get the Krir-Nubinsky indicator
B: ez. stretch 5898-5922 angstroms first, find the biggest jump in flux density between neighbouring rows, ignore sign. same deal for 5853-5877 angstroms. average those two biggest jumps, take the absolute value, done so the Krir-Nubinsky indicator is 1.0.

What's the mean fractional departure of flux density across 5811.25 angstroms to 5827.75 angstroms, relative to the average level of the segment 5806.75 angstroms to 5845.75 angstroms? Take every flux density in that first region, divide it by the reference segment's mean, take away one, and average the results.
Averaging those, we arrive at -0.02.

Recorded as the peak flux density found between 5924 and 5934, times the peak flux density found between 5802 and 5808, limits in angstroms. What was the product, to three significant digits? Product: 699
